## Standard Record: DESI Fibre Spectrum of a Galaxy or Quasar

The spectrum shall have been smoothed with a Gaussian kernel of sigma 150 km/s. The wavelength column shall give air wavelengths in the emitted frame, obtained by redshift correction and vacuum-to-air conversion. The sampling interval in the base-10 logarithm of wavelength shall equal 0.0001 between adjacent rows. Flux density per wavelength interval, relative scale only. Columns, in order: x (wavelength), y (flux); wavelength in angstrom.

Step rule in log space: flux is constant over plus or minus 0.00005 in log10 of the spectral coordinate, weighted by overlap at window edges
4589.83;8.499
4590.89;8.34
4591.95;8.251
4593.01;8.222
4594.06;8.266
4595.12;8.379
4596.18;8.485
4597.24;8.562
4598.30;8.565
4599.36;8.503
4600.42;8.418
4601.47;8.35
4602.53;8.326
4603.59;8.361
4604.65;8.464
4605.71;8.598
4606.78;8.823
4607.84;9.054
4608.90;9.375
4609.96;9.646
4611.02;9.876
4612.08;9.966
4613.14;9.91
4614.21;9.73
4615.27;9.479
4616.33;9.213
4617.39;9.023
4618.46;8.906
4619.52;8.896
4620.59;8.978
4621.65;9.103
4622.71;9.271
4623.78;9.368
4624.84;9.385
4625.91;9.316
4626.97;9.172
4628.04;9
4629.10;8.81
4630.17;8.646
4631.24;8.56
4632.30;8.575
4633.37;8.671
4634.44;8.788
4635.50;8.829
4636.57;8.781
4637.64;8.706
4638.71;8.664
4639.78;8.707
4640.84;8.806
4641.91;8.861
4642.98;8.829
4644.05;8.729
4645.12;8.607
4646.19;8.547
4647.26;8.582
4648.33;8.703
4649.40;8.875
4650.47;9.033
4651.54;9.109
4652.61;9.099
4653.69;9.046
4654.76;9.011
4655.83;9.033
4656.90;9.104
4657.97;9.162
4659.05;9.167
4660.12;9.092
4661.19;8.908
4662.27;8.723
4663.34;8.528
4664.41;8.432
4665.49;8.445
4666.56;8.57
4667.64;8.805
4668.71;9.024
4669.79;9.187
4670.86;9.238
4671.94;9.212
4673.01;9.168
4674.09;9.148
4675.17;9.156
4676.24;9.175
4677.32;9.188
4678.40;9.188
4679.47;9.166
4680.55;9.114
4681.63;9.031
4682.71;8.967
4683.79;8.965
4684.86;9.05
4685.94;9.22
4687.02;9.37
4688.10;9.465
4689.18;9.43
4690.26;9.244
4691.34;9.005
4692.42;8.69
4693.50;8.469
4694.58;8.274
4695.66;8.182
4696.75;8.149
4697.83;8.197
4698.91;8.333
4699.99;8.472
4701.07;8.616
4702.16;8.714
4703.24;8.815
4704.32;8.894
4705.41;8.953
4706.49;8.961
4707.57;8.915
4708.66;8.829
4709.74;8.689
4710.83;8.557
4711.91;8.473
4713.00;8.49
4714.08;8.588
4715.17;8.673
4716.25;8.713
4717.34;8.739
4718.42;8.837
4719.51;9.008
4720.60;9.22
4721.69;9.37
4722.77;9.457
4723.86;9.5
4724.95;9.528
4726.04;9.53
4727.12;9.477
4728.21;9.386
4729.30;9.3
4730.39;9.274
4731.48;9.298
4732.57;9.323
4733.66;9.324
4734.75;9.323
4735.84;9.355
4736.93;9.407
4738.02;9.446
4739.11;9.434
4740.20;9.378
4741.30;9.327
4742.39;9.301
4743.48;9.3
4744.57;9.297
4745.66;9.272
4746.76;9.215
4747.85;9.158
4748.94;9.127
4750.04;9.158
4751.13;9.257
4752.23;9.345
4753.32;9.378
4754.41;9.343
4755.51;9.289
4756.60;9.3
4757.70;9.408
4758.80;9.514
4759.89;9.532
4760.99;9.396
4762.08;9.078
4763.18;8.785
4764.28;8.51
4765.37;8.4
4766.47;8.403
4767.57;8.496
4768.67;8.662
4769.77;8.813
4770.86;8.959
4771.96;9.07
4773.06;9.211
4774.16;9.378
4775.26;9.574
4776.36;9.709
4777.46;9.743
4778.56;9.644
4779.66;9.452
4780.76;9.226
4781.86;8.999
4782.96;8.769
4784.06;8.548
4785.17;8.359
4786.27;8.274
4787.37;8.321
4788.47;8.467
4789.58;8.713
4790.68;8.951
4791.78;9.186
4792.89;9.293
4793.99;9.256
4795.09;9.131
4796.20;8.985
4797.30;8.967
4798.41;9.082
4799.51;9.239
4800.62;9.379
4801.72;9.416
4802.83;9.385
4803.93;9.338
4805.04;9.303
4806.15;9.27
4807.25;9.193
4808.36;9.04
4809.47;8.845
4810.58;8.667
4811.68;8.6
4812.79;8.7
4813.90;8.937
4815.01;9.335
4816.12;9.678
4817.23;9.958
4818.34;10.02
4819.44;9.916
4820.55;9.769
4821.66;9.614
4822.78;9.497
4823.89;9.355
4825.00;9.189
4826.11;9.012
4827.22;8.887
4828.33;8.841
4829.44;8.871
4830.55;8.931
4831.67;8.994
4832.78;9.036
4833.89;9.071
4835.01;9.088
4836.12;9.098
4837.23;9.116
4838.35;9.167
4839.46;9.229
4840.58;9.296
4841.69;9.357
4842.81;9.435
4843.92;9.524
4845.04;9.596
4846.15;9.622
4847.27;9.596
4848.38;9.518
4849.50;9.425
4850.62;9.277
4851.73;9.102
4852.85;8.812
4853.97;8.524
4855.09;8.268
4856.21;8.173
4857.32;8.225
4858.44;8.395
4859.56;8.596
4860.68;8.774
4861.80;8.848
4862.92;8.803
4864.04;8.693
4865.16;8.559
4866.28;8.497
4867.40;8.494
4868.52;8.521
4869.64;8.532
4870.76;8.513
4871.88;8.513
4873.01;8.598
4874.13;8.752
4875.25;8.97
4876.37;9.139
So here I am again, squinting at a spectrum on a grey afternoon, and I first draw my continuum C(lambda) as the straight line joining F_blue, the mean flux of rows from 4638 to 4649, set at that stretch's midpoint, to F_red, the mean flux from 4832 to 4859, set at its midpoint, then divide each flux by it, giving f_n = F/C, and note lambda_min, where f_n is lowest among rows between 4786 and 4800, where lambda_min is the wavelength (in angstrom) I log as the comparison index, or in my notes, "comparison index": 4786.27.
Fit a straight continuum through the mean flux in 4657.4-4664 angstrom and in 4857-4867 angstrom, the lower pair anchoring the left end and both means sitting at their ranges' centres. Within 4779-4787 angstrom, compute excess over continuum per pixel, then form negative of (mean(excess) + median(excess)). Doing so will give -0.12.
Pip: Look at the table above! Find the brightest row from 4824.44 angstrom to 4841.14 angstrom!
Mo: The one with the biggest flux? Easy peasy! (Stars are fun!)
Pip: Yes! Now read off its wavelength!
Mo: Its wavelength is 4840.58 angstrom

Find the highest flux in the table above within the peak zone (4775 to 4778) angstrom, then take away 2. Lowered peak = 7.74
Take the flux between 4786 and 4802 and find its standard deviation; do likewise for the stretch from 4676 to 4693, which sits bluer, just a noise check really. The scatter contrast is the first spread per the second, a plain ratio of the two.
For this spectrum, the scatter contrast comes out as 1.91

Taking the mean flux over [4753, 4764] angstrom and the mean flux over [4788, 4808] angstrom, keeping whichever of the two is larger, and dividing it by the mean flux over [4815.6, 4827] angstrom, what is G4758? 0.97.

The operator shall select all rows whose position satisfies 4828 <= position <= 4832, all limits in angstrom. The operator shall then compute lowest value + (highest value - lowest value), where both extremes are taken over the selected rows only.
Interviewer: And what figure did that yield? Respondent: 9.0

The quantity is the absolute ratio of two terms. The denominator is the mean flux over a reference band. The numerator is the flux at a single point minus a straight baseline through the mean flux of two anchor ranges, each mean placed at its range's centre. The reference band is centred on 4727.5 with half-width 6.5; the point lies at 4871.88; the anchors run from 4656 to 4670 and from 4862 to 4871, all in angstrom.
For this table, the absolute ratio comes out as 0.01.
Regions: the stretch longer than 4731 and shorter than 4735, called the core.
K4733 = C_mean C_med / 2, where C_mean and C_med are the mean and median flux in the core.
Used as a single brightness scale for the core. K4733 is 43.4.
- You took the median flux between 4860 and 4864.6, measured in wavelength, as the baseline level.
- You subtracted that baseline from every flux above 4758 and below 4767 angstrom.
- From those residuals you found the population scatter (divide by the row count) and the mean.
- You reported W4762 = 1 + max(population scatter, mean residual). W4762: 1.46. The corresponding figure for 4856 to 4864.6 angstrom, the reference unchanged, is 1.25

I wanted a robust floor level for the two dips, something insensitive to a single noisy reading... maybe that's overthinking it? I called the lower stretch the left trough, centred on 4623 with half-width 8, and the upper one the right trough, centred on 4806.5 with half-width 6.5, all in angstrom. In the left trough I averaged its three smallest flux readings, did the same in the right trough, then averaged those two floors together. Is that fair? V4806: 8.72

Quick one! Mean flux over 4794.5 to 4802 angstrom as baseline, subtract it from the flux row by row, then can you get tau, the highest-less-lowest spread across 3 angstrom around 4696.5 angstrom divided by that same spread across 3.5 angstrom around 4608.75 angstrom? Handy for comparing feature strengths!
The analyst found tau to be 0.1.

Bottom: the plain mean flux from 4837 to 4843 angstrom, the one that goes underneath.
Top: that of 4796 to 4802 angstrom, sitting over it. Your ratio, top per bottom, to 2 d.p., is 0.99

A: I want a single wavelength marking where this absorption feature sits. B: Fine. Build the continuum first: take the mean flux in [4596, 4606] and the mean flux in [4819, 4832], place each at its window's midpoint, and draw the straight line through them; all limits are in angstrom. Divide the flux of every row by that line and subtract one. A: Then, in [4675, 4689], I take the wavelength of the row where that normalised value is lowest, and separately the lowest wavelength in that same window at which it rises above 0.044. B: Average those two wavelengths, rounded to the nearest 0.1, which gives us 4679.5 angstrom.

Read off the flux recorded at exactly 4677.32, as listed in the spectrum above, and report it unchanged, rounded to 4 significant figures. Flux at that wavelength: 9.188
